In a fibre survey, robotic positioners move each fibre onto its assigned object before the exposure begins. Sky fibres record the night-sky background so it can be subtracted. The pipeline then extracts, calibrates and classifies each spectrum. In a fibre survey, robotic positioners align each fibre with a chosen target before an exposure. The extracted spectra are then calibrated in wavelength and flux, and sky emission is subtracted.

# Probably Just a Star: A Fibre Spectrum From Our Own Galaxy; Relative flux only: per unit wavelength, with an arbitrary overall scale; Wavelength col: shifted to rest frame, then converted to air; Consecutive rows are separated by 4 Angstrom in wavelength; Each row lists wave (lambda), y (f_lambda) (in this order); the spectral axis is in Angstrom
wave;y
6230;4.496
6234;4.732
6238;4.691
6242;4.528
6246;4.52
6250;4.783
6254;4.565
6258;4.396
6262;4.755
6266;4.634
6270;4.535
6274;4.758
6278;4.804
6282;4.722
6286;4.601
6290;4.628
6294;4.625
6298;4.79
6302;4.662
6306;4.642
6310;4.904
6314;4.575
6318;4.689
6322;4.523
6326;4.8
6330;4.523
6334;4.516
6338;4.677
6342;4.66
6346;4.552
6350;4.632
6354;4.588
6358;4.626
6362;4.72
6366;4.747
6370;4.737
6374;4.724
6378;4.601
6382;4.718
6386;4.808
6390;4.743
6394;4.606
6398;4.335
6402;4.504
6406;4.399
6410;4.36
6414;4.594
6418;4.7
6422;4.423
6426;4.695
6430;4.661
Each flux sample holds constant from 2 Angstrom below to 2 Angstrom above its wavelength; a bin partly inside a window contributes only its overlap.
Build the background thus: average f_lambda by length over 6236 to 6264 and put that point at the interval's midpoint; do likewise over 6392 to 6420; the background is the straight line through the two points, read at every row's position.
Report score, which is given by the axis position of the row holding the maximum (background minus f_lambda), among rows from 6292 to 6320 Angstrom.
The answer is 6314 Angstrom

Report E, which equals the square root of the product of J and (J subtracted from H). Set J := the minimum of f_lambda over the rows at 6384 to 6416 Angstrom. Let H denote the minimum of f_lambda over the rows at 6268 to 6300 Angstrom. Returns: 0.93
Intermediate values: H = 4.535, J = 4.335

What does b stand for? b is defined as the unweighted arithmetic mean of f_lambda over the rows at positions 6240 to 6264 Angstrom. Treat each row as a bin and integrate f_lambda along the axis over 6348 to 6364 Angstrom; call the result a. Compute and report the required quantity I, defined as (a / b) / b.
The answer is 3.5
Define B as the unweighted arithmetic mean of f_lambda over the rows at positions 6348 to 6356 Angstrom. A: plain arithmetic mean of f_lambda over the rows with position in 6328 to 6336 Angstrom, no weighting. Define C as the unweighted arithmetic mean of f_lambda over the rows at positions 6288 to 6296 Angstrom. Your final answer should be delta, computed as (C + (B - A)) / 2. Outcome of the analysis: 2.36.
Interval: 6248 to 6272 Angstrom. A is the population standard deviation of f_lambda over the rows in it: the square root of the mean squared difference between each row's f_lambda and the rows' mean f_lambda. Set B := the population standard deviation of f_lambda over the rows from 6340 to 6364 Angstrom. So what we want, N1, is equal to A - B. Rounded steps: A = 0.13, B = 0.05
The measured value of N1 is 0.08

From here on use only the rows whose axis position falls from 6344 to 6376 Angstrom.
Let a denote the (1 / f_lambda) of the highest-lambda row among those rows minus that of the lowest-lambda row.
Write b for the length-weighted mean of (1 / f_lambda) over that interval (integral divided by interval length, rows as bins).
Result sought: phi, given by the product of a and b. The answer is -0.0017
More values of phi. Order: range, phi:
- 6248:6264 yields 0.0003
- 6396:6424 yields -0.0010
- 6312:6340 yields -0.0010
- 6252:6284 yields -0.0016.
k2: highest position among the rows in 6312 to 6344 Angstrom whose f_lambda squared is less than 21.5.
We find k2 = 6334 Angstrom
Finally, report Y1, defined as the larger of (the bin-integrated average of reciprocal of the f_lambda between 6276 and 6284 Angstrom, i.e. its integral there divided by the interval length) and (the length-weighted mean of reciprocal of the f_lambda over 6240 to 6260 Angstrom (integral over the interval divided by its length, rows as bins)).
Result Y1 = 0.2195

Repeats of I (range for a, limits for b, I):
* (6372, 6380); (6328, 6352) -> 1.8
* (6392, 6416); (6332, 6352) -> 5.0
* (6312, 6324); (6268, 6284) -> 2.5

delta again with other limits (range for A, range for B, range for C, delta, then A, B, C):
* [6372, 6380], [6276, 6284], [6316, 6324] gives 2.35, 4.66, 4.76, 4.61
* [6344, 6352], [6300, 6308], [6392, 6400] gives 2.27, 4.59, 4.65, 4.47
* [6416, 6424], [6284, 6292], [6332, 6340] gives 2.32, 4.56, 4.61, 4.60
